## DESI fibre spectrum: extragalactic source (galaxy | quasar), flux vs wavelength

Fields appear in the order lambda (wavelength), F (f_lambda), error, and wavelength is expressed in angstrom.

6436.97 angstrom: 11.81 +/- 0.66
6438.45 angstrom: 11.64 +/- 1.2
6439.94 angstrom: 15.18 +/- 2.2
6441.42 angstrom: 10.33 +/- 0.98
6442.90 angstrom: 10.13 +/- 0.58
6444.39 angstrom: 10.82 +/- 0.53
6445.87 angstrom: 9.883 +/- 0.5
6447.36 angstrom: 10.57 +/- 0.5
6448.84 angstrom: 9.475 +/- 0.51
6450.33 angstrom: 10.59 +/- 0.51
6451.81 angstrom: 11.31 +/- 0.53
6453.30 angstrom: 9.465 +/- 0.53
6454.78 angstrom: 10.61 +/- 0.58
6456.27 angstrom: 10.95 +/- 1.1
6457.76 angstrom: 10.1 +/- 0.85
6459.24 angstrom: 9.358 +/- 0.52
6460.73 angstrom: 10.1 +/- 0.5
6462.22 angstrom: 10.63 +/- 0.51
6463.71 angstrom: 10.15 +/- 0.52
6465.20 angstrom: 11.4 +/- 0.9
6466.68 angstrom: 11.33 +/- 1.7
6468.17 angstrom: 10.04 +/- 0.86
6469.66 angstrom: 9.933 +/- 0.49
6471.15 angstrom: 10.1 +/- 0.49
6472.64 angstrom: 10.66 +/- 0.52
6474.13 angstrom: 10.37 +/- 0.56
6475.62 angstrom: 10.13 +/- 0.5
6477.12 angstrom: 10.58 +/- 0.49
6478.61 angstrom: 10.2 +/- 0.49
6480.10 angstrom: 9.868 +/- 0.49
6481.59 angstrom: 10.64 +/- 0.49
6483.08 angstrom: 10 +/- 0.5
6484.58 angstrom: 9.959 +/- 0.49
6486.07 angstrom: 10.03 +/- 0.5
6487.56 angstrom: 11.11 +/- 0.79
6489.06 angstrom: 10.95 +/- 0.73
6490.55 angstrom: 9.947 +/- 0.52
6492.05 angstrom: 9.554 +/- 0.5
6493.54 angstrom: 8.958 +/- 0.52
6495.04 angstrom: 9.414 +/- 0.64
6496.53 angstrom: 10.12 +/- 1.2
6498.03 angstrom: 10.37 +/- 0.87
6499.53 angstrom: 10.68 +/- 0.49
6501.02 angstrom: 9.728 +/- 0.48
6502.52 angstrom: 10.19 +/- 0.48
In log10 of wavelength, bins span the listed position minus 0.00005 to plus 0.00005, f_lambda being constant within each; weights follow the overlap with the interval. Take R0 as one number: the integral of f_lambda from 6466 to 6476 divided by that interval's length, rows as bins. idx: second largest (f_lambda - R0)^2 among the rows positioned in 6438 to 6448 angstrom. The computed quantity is 1.62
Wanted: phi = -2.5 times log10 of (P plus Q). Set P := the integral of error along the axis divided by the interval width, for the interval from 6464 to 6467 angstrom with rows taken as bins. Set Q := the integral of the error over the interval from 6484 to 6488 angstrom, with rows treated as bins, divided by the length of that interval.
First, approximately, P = 1.129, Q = 0.58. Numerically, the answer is -0.6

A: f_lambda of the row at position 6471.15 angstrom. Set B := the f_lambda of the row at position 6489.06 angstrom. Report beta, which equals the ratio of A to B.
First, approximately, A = 10.1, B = 10.95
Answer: 0.92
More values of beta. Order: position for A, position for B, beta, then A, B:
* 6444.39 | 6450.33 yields 1.02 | 10.82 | 10.59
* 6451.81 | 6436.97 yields 0.96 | 11.31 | 11.81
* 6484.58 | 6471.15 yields 0.99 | 9.959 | 10.1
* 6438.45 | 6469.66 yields 1.17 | 11.64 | 9.933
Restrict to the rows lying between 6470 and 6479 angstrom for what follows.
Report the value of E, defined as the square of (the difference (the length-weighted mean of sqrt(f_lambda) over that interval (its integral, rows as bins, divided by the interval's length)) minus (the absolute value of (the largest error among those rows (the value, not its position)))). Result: 7.0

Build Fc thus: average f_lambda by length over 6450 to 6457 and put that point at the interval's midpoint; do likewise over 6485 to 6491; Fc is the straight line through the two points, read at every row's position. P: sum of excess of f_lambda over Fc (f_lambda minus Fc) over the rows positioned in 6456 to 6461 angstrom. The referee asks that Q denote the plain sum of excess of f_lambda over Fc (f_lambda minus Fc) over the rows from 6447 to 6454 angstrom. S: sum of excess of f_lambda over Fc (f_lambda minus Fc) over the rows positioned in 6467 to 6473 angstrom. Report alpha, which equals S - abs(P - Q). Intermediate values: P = -1.8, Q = -1.6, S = -1.5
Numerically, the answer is -1.7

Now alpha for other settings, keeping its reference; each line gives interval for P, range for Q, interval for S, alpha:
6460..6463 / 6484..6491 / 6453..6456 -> -1.3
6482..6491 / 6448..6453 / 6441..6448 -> -2.0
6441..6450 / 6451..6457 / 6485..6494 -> -4.9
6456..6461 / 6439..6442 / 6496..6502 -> -7.2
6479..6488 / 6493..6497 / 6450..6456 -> -1.9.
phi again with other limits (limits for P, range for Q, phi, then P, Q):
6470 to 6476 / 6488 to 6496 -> -0.1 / 0.517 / 0.61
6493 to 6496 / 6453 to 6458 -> -0.4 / 0.629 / 0.78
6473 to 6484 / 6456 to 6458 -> -0.4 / 0.503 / 0.98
